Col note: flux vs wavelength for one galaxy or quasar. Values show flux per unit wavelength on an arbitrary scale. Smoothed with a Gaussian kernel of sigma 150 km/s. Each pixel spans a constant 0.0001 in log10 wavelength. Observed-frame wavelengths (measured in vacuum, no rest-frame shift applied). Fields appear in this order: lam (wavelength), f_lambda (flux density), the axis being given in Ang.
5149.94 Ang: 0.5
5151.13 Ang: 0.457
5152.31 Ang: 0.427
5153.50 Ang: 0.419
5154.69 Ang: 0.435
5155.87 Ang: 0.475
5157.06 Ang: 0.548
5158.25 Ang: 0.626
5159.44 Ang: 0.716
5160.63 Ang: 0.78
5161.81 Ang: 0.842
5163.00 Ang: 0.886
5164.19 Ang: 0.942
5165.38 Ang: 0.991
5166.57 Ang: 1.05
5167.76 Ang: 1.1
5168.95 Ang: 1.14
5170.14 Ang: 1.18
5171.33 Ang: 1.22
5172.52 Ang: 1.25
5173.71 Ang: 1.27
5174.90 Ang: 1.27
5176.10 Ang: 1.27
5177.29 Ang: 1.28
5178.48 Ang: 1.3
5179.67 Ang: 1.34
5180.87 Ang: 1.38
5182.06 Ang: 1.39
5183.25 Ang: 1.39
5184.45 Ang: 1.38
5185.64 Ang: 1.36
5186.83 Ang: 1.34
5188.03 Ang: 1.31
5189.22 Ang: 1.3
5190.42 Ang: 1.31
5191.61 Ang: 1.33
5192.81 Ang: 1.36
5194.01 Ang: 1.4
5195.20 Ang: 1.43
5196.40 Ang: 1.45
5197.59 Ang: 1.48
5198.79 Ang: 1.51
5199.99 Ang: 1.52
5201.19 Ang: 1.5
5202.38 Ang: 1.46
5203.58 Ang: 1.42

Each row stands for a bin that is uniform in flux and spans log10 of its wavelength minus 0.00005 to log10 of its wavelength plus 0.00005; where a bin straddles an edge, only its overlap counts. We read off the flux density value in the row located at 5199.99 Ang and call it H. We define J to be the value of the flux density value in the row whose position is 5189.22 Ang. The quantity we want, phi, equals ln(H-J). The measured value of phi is -1.5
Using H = 1.52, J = 1.3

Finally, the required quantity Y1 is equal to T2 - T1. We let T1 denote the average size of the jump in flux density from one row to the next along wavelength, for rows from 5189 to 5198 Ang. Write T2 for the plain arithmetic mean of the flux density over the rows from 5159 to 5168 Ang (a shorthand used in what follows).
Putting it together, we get 0.89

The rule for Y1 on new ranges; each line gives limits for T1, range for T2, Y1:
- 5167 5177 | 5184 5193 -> 1.31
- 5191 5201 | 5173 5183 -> 1.29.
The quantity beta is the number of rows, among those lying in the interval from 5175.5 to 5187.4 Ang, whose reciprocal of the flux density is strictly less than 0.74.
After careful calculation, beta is 5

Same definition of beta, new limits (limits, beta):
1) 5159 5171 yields 0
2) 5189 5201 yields 7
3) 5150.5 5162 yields 0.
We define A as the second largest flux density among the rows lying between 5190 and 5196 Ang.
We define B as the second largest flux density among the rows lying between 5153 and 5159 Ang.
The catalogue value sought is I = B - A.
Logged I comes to -0.85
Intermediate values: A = 1.4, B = 0.548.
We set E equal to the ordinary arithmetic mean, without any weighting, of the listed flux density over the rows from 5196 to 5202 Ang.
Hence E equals 1.5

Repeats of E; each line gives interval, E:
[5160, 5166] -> 0.9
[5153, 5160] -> 0.5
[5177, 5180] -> 1.3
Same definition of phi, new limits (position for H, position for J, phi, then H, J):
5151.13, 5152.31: -3.5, 0.457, 0.427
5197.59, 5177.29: -1.6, 1.48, 1.28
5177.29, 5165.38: -1.2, 1.28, 0.991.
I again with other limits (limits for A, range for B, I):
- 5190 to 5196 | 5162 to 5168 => -0.35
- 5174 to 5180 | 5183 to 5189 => 0.08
